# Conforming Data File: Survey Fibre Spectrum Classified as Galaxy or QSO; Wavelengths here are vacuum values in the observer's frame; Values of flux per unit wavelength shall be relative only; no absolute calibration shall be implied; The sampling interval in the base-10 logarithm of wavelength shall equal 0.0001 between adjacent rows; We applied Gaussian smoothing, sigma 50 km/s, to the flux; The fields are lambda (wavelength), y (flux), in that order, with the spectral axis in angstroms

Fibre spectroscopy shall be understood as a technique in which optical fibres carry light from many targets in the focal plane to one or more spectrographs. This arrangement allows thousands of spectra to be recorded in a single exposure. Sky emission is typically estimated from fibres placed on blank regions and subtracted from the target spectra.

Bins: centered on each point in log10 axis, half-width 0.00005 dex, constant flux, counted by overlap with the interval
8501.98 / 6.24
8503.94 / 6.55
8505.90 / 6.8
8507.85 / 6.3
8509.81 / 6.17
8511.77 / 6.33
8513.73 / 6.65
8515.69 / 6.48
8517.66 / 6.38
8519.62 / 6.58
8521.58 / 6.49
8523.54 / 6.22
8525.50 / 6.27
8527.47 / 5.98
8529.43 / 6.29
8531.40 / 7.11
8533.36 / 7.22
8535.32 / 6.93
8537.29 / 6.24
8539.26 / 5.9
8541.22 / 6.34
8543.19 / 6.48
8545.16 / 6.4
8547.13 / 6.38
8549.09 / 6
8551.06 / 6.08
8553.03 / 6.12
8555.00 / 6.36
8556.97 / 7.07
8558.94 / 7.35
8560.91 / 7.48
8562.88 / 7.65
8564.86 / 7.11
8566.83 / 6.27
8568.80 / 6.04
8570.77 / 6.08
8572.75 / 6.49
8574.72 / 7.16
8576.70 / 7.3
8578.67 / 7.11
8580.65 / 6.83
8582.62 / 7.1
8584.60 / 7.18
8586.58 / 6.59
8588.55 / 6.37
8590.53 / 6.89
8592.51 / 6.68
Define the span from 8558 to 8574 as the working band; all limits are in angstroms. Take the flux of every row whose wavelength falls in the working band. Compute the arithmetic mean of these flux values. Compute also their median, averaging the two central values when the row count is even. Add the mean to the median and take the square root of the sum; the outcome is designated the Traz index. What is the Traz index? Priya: 3.69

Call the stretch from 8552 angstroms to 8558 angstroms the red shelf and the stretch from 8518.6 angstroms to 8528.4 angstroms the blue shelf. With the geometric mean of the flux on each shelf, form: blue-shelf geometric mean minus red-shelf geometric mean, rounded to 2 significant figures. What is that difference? -0.20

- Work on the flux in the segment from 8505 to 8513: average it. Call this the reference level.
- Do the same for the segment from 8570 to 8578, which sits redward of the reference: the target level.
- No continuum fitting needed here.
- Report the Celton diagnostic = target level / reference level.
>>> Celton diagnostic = 1.06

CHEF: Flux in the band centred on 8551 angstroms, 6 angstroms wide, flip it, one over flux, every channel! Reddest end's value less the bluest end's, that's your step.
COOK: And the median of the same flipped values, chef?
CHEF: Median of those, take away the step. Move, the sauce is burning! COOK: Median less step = 0.168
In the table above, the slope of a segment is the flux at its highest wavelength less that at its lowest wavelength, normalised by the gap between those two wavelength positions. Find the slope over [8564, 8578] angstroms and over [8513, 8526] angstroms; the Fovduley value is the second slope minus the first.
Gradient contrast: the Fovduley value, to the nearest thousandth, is -0.048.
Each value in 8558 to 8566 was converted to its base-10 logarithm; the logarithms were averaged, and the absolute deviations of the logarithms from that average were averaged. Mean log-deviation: 0.010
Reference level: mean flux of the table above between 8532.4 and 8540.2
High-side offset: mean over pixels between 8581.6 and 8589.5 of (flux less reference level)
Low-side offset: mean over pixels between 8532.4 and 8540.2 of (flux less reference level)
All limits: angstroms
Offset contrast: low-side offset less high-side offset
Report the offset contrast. -0.24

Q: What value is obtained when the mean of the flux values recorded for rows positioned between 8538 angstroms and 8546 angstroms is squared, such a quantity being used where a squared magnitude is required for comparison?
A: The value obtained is 39.4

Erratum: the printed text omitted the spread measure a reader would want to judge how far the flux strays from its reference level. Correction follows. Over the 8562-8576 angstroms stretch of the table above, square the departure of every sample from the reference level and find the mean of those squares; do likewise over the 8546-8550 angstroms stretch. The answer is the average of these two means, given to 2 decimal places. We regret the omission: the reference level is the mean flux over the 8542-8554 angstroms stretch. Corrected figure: 0.28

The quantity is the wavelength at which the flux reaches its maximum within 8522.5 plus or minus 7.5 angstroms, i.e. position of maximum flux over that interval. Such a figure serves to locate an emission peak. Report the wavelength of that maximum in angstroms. 8519.62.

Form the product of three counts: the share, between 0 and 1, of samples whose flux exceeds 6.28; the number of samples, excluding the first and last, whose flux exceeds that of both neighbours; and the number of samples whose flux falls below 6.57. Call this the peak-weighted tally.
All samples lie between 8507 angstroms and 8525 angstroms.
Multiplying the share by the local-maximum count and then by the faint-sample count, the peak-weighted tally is 11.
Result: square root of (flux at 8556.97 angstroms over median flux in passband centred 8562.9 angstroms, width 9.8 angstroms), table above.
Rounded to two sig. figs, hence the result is 0.98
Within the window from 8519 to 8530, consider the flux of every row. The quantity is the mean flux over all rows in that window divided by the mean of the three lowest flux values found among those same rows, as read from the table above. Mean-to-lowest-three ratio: 1.02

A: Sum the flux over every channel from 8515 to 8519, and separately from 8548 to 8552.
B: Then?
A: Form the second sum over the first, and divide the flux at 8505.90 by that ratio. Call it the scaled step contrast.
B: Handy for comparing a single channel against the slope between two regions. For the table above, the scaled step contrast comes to 7.2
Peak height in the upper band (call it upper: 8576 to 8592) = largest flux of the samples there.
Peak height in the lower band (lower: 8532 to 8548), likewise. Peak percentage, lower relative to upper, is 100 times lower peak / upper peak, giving 99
